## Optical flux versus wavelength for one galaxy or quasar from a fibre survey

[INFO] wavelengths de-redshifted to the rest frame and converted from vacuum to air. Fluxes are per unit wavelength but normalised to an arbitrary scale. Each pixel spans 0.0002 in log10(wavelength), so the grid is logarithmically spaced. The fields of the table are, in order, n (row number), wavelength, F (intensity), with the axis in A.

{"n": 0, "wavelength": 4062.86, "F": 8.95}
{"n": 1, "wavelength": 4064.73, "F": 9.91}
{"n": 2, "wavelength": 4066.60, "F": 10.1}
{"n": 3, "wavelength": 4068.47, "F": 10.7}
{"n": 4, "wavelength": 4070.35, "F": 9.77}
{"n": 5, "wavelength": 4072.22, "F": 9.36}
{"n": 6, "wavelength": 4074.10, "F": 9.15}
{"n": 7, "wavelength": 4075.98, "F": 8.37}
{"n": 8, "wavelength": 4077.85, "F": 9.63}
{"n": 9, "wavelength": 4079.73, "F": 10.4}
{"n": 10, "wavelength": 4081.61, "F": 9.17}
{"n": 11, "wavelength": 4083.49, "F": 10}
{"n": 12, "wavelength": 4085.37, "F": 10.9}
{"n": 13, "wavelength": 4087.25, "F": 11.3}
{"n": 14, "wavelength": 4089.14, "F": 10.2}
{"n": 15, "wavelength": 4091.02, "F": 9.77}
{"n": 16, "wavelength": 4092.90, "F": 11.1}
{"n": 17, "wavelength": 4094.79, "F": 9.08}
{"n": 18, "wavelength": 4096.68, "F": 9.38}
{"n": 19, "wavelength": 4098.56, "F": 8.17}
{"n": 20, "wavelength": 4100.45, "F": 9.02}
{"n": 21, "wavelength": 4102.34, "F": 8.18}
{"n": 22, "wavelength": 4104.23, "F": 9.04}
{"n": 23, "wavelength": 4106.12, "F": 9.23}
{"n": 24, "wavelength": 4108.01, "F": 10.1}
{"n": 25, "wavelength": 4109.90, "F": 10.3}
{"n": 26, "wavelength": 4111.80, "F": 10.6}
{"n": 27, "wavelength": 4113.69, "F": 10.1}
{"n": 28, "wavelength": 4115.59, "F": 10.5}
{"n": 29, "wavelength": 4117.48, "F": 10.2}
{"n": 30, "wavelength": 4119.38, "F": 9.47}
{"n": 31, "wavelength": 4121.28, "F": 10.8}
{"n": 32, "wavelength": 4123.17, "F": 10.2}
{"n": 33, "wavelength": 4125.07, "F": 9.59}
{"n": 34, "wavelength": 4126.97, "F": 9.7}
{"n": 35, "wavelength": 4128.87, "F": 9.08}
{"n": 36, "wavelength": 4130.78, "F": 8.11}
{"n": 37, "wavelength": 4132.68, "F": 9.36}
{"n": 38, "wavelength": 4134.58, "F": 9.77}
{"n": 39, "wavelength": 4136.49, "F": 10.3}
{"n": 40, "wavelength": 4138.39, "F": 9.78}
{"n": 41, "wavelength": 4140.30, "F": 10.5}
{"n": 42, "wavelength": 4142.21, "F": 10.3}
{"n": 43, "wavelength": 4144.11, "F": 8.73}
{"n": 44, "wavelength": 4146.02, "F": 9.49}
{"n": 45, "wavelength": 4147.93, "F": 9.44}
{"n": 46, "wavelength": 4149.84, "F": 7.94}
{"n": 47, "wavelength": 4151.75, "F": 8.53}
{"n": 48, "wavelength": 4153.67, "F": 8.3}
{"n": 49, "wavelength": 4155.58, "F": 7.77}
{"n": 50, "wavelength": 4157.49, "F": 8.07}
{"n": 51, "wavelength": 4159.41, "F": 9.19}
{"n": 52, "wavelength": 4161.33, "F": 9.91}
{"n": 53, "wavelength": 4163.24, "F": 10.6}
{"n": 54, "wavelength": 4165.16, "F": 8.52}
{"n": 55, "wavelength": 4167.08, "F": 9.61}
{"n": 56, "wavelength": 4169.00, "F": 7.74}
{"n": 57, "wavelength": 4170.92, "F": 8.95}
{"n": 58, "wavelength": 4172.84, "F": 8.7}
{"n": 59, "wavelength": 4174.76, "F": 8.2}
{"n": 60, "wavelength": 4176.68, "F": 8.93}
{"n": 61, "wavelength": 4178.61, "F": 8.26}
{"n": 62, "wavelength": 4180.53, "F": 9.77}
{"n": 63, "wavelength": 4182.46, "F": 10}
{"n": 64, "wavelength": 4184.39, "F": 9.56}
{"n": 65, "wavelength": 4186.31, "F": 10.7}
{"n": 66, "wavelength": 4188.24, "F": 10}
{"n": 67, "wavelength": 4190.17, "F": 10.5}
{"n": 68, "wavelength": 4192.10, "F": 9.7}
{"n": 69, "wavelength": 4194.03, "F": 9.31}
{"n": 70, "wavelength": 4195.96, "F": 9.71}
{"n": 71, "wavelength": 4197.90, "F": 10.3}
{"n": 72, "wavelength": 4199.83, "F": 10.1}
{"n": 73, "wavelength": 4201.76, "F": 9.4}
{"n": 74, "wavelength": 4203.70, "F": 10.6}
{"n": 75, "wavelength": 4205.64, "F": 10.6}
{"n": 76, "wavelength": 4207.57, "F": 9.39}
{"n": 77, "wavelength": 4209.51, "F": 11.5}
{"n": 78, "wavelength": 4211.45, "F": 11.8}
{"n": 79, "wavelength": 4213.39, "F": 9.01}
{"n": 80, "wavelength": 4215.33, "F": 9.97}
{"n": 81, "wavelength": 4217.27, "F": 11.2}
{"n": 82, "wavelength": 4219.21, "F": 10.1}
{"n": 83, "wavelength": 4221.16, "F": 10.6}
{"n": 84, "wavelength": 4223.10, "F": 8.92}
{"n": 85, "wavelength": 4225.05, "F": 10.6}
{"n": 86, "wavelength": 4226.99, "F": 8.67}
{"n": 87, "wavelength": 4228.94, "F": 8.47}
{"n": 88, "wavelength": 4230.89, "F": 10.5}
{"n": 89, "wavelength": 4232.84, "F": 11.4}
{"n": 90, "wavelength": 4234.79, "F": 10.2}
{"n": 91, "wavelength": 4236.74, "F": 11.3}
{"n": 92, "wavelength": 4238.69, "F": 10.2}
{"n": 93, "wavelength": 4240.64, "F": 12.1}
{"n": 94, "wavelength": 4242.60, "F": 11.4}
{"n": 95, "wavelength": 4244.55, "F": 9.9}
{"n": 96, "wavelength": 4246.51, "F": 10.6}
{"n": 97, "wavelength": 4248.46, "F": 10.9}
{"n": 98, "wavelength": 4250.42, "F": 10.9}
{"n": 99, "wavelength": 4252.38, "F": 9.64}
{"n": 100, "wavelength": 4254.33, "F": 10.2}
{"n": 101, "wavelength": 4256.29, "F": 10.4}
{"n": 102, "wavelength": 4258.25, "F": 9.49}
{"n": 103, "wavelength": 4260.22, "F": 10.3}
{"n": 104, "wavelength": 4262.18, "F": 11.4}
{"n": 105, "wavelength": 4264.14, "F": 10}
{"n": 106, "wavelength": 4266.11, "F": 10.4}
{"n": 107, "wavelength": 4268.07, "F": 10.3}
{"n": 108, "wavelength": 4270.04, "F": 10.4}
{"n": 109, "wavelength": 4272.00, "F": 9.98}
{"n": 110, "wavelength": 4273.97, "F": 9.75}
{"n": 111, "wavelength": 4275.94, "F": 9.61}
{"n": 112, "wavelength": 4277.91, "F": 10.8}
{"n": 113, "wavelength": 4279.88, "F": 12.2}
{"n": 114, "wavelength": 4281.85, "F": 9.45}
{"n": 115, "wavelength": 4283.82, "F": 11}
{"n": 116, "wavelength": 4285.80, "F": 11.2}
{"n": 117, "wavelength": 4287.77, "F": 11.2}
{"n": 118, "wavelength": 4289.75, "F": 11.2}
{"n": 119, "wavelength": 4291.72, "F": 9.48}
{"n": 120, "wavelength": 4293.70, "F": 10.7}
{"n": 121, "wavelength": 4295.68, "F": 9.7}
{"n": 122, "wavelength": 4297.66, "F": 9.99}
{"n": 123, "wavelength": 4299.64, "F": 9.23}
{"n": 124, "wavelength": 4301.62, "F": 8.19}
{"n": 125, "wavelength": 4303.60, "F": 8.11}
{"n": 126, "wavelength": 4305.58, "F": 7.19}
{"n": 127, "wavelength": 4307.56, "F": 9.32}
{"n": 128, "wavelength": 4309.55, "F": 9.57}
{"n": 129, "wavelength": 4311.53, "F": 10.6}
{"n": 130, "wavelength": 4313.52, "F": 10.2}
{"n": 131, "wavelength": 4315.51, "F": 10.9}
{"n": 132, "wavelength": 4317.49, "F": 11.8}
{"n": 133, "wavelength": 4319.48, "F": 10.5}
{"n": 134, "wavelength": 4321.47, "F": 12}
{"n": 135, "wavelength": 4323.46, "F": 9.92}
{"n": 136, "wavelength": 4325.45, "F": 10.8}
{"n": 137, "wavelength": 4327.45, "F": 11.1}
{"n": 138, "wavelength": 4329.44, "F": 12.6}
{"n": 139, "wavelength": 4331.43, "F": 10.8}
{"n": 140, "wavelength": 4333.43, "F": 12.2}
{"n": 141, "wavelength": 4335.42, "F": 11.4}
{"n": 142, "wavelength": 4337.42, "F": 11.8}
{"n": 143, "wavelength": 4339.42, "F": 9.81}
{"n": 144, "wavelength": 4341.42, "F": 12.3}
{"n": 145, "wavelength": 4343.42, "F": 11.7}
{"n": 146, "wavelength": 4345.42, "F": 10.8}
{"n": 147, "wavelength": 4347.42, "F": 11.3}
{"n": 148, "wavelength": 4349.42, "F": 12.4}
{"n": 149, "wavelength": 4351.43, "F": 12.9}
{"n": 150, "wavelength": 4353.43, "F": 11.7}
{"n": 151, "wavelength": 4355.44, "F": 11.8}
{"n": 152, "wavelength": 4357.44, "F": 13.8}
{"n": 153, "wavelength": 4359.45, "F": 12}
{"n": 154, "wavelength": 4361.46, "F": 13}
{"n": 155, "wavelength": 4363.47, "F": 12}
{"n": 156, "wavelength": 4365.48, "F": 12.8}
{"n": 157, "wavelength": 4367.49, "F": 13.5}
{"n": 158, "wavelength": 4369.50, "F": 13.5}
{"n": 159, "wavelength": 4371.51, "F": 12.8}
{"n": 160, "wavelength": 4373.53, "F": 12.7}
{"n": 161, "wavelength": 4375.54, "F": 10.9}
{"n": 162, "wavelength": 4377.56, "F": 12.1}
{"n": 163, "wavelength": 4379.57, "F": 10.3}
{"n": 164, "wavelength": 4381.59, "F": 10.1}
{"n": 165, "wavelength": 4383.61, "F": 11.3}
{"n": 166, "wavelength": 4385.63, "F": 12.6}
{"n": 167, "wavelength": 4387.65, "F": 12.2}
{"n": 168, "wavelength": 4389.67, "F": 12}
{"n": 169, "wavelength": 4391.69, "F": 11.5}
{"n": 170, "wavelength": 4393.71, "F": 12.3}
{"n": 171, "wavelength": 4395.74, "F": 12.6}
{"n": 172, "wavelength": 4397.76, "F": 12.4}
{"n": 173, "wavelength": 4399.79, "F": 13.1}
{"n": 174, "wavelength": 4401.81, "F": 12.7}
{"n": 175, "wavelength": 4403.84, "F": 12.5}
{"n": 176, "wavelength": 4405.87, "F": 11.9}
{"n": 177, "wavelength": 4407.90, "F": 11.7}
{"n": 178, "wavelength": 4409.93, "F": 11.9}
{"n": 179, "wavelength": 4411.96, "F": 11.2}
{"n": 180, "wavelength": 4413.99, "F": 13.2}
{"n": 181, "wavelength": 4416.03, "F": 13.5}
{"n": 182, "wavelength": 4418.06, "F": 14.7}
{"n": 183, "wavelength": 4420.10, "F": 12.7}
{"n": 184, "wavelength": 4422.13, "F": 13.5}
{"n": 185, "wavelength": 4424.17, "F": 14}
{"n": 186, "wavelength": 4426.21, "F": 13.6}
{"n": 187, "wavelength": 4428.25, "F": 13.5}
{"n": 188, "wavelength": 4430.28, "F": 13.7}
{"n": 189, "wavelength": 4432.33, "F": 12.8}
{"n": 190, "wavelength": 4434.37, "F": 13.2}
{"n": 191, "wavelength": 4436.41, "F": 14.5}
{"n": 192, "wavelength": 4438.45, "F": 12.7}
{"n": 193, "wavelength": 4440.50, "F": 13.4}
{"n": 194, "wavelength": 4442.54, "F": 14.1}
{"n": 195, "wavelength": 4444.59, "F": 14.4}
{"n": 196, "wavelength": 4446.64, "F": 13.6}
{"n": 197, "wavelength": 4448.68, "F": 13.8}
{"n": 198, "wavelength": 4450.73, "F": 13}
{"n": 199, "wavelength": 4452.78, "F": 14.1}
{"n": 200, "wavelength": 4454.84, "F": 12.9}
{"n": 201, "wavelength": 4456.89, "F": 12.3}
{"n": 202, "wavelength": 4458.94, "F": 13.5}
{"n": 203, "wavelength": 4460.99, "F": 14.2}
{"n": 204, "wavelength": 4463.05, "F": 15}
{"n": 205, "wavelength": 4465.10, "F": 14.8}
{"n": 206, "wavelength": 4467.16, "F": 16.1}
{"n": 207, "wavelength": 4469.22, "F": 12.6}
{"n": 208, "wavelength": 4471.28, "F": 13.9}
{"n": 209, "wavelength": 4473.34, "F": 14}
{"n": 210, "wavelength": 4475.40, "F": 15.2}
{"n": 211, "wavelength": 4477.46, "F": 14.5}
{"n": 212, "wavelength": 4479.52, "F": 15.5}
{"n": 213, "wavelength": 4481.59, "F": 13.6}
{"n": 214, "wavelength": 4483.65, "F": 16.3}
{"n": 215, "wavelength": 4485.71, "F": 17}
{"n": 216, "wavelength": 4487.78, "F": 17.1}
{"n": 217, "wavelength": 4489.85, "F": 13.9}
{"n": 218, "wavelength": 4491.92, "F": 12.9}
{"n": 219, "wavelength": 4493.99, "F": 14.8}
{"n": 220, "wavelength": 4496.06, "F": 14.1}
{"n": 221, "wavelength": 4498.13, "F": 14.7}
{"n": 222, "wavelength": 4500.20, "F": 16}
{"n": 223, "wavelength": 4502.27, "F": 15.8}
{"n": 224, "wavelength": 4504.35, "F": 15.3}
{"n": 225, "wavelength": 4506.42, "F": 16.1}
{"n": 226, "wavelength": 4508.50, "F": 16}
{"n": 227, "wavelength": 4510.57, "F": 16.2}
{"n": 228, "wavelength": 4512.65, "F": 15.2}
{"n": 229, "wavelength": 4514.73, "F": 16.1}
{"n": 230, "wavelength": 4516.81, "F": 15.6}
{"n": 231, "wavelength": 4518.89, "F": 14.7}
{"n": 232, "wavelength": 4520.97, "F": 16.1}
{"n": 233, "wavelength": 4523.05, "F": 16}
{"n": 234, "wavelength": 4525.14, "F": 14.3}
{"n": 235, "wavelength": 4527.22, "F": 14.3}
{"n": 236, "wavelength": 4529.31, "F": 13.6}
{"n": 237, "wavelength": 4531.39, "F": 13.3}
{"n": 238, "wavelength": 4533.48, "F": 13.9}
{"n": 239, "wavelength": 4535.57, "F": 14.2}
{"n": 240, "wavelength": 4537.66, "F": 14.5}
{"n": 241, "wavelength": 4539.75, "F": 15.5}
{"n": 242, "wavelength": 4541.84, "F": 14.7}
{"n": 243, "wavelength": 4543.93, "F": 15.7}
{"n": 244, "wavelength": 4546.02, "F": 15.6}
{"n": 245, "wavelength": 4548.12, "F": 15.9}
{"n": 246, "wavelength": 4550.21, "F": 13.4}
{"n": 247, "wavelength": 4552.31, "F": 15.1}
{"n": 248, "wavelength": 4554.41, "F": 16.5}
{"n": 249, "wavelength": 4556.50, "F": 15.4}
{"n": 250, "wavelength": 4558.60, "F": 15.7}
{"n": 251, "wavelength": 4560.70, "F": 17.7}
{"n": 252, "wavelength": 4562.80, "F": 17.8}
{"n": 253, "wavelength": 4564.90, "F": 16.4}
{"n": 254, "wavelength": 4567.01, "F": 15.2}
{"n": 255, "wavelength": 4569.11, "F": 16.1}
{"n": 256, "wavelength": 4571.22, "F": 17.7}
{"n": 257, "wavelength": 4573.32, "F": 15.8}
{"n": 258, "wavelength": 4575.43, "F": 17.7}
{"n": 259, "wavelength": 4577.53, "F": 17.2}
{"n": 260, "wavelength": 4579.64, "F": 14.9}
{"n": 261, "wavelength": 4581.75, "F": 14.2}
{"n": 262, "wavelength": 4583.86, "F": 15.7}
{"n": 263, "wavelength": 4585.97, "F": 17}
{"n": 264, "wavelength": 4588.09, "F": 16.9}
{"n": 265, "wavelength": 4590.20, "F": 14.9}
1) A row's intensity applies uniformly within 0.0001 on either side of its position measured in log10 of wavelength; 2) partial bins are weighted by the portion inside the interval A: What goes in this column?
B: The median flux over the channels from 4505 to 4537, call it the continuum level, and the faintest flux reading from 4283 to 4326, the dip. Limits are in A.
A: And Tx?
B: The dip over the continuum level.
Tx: 0.47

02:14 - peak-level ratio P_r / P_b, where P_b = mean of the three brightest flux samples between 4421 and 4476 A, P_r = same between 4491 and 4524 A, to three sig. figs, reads 1.05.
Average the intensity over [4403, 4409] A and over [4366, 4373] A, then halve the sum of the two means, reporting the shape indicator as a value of 12.6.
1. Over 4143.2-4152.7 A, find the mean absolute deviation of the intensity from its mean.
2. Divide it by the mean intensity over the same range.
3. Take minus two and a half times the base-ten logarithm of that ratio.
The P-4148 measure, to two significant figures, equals 3.1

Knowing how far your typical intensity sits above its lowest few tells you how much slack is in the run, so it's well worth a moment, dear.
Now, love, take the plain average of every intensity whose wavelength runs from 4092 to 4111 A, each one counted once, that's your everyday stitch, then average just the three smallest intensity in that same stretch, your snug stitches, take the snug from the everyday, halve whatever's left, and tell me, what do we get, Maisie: 0.45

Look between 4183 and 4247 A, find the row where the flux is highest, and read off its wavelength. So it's 4240.64 A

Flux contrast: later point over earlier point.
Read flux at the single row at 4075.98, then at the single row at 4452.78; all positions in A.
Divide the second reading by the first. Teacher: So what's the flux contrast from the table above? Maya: 1.7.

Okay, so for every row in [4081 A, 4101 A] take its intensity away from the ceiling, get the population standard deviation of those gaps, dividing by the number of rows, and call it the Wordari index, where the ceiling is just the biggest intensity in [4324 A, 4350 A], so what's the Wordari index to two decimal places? 0.94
